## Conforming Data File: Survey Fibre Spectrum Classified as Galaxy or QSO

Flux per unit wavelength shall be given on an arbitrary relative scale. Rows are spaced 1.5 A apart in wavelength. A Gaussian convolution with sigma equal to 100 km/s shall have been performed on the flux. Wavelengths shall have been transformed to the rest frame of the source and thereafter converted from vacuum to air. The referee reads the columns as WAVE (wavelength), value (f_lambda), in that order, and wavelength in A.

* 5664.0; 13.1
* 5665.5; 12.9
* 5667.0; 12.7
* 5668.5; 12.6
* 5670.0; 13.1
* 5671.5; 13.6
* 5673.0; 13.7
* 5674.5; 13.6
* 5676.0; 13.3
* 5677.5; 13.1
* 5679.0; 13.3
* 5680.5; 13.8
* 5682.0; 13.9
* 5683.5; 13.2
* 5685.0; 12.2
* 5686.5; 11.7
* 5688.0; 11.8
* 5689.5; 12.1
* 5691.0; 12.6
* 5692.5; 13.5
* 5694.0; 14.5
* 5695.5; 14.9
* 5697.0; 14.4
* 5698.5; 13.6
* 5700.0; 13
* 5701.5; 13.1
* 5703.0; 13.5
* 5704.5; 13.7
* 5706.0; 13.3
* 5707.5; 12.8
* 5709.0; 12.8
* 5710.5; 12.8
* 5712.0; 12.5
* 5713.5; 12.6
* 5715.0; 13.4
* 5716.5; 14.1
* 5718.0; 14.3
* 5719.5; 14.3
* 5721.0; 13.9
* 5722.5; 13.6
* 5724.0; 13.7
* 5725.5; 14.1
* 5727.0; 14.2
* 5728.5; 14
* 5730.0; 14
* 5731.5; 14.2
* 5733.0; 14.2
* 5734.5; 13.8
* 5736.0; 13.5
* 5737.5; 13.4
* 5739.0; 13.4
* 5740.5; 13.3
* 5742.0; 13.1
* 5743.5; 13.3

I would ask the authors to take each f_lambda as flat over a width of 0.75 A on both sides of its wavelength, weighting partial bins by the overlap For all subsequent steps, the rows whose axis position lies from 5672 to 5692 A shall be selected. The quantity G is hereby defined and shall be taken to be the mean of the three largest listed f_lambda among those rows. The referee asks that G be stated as 13.8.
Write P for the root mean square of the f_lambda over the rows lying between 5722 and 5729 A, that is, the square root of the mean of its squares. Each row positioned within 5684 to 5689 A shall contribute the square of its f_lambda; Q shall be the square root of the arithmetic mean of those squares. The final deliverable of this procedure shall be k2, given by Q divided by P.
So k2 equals 0.85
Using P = 13.9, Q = 11.9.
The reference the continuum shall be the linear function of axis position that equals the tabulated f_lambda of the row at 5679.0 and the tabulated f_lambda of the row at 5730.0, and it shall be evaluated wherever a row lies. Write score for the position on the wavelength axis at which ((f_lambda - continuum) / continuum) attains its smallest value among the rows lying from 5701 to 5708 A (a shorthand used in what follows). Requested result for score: 5707.5 A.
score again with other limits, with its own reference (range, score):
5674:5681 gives 5677.5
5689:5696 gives 5689.5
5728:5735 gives 5734.5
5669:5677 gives 5670.0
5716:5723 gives 5722.5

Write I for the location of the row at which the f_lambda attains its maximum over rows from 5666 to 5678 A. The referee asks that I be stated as 5673.0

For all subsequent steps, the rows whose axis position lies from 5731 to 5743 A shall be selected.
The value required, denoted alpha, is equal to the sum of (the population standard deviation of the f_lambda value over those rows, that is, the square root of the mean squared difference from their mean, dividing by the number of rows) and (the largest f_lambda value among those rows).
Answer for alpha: 14.6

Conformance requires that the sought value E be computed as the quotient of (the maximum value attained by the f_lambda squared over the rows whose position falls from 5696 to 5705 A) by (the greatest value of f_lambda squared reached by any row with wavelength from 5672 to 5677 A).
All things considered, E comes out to 1.10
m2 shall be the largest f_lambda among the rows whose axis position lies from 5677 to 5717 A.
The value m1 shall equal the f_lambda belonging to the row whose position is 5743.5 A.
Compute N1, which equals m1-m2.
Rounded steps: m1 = 13.3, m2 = 14.9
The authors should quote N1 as -1.6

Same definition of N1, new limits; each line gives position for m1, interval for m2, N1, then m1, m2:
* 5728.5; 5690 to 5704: -0.9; 14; 14.9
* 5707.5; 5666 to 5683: -1.1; 12.8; 13.9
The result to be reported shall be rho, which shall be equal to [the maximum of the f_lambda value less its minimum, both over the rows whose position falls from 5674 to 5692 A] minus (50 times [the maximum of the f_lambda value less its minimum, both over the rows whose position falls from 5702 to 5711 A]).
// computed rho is -43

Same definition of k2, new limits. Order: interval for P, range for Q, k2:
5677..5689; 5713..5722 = 1.07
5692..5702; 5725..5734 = 1.02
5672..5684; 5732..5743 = 1.00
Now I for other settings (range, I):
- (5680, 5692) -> 5682.0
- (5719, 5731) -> 5719.5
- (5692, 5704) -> 5695.5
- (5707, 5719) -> 5718.0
